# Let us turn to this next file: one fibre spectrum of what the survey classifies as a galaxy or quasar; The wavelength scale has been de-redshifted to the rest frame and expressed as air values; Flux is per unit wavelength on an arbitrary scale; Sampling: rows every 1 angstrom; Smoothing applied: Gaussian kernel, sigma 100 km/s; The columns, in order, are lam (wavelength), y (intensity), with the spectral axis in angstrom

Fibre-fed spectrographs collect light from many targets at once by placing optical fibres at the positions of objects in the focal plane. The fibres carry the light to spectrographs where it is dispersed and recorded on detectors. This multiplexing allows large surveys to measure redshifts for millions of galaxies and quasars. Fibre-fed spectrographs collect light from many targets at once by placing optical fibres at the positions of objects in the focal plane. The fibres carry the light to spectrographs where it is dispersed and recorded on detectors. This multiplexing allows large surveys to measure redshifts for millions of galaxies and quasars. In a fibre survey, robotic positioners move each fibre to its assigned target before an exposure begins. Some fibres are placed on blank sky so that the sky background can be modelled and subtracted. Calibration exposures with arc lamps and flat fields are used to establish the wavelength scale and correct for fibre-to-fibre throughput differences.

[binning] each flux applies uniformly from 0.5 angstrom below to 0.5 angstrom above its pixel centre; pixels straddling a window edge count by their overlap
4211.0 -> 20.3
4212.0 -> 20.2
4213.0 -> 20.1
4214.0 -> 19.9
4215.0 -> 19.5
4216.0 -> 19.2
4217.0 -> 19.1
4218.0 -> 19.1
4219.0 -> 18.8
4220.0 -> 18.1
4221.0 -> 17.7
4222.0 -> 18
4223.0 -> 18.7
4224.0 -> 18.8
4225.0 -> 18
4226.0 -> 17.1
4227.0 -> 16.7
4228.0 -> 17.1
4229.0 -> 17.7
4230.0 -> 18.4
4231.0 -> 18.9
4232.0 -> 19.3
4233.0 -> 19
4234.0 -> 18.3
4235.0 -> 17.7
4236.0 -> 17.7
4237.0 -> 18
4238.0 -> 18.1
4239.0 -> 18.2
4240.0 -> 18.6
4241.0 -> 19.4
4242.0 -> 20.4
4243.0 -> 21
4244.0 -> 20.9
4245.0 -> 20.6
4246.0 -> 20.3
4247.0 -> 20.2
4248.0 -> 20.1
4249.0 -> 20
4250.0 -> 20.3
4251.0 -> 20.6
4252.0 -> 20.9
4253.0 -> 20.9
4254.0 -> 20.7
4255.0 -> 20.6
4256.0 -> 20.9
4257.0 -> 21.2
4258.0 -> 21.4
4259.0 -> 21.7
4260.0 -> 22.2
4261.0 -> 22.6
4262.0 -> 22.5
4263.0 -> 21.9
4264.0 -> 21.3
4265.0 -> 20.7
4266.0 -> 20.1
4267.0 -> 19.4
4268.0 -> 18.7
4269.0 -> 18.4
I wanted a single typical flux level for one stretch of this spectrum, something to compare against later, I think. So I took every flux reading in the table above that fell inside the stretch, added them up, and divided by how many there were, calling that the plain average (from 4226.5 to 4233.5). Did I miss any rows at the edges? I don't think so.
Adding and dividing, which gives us 18.2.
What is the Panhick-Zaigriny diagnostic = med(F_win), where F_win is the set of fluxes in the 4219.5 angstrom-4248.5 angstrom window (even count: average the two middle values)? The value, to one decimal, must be 18.4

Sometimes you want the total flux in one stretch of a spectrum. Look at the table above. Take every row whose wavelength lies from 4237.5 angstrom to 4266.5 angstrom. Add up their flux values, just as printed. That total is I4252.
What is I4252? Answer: 598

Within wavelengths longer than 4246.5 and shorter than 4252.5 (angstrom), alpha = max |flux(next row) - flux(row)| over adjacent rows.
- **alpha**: 0.3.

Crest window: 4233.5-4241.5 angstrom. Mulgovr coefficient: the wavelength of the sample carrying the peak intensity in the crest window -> 4241.0 angstrom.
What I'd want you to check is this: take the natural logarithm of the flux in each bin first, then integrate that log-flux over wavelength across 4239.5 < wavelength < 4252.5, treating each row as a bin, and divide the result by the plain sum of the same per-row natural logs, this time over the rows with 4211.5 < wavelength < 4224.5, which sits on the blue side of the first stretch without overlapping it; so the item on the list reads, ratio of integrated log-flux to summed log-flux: 1.02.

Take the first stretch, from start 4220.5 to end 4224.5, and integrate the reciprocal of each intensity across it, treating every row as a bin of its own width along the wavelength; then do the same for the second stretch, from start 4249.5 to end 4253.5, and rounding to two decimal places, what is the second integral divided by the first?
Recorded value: 0.88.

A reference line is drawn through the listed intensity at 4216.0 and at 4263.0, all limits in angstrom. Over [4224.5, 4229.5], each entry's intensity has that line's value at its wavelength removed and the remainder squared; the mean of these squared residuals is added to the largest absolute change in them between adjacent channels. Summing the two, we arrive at 11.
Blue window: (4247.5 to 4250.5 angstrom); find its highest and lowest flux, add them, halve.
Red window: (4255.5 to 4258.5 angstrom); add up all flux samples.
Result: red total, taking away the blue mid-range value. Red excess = 43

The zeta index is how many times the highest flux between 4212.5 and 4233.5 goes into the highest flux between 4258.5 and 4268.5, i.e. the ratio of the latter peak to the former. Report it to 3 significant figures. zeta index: 1.12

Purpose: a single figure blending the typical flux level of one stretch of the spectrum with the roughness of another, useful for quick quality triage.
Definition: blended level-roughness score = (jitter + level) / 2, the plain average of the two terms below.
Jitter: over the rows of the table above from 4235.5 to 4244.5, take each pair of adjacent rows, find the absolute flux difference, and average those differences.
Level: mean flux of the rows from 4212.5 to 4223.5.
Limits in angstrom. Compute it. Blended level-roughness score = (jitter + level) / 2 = 9.7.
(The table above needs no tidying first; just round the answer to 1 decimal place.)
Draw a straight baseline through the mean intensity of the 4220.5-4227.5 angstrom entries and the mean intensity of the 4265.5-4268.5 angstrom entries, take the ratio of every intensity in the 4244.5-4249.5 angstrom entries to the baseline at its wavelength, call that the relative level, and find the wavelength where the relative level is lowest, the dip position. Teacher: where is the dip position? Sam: 4249.0 angstrom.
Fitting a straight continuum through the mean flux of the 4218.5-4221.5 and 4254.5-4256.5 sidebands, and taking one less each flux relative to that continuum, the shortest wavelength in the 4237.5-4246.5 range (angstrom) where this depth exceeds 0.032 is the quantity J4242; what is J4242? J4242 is 4238.0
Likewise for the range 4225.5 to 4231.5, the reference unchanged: 4226.0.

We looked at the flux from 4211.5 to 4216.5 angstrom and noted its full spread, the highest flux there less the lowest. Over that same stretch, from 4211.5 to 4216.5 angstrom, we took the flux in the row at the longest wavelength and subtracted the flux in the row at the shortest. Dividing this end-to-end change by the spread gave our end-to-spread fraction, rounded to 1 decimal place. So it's -1.0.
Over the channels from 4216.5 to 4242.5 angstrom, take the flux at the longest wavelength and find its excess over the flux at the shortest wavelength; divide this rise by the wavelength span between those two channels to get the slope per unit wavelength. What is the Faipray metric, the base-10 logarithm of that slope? -1.3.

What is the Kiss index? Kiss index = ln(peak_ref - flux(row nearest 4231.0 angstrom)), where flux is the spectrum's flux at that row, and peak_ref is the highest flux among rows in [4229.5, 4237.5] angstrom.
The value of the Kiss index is -0.9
